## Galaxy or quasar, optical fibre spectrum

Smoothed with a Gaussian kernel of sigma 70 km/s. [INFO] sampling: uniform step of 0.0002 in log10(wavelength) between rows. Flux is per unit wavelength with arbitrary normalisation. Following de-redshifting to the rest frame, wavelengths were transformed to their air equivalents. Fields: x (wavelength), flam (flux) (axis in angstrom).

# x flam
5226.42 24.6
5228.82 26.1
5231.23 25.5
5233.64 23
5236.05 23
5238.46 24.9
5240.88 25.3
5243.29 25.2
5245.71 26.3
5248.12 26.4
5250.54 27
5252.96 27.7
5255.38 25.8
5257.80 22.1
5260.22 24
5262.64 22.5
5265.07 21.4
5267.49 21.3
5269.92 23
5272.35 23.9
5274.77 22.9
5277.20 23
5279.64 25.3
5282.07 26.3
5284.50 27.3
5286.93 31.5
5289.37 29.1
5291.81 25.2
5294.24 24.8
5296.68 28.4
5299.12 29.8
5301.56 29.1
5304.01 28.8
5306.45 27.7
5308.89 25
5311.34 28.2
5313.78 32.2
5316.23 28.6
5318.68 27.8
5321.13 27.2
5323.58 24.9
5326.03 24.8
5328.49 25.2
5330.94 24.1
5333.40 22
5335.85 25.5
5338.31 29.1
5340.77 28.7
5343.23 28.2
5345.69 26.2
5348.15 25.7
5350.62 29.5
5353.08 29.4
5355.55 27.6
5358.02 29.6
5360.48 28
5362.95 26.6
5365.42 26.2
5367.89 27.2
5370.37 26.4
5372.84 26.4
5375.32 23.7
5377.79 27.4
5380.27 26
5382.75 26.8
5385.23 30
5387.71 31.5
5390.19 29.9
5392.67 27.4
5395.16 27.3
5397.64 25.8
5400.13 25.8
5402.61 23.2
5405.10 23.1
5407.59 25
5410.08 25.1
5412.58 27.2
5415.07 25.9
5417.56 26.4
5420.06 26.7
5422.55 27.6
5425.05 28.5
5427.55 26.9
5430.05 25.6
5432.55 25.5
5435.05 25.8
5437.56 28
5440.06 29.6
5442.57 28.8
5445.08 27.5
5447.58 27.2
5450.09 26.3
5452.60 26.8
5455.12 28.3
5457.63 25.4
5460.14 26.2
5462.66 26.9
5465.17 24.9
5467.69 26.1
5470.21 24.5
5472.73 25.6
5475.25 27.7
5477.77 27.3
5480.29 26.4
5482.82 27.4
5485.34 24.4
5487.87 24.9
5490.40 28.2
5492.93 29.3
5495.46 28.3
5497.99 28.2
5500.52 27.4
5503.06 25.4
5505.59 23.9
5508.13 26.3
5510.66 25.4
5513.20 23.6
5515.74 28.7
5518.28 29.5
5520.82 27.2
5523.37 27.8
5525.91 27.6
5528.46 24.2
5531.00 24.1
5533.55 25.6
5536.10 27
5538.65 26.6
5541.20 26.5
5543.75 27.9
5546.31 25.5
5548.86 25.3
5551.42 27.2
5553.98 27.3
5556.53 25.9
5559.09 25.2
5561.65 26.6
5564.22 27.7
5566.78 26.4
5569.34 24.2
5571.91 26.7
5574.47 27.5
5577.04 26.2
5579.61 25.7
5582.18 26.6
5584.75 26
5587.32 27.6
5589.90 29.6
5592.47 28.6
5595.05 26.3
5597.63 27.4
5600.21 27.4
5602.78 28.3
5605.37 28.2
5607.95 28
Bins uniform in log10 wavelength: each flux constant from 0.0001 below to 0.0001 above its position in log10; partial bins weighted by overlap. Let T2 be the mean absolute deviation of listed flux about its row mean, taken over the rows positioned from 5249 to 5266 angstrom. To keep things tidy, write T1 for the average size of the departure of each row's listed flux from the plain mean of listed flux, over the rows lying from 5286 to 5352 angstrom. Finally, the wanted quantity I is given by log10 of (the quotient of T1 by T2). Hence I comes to -0.02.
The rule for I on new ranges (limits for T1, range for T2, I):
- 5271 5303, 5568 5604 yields 0.35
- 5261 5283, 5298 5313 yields 0.03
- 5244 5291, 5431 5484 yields 0.34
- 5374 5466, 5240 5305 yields -0.21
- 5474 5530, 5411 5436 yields 0.29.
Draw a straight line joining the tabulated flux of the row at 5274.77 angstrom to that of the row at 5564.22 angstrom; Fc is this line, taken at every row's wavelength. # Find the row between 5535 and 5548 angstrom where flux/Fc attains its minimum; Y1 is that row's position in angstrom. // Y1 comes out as 5546.31 angstrom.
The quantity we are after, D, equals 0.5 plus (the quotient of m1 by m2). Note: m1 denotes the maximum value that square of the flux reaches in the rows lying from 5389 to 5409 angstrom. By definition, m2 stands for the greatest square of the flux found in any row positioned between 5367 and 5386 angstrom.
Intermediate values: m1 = 894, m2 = 900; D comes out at 1.49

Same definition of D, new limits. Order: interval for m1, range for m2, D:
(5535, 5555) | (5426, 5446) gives 1.39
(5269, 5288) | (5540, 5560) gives 1.77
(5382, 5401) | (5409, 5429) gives 1.72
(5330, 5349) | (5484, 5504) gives 1.49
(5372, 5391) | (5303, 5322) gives 1.46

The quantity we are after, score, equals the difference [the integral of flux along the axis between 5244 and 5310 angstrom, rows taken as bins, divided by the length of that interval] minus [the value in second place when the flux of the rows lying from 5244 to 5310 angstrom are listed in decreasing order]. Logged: -4.0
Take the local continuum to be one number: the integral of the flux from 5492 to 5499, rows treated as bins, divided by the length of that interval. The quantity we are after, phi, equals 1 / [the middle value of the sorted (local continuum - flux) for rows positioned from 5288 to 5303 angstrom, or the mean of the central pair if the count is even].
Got -6.1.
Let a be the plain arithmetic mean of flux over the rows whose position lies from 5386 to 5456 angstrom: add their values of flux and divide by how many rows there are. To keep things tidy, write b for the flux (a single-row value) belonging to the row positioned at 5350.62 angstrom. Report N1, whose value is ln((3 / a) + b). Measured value 3.39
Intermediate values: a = 26.88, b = 29.5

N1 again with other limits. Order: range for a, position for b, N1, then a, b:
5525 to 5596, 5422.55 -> 3.32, 26.49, 27.6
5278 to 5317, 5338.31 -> 3.37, 27.96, 29.1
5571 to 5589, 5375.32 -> 3.17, 26.61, 23.7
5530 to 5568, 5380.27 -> 3.26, 26.32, 26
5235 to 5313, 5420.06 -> 3.29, 25.69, 26.7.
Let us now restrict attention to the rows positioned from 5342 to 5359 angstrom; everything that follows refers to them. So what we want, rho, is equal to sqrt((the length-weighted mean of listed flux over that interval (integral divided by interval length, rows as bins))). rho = 5.29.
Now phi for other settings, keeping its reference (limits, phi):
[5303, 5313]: 1.6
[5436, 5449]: 1.7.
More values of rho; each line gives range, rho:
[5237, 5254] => 5.10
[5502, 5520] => 5.11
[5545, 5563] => 5.11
